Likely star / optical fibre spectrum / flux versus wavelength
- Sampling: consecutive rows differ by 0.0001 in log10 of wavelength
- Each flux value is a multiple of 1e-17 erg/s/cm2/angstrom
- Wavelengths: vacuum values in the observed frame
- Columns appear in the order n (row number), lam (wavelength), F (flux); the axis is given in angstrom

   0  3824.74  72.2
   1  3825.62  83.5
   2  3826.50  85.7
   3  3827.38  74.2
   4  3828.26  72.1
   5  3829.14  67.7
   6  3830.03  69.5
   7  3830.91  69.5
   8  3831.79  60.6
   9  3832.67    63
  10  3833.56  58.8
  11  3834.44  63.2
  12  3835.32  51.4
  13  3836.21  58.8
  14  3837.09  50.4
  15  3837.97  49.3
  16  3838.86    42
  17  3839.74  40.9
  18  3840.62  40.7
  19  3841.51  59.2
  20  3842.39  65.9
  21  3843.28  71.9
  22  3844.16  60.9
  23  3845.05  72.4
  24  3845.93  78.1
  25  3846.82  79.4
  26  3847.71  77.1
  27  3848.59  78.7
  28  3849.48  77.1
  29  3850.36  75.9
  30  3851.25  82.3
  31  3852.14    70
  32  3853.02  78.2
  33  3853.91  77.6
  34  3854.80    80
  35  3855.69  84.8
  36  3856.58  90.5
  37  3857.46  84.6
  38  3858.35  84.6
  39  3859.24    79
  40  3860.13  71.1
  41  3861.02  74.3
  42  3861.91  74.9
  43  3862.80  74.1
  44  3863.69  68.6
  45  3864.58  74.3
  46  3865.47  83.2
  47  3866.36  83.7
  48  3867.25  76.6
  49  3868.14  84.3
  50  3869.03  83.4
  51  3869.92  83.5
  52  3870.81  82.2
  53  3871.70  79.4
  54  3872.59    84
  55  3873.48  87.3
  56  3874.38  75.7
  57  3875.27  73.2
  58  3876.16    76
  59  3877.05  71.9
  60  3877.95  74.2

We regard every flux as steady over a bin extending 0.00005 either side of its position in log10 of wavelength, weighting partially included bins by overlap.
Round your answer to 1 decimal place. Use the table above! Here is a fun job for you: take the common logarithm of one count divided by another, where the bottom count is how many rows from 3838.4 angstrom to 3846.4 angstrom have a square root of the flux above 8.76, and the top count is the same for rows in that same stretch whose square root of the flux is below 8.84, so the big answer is 1.0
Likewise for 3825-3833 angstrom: 0.5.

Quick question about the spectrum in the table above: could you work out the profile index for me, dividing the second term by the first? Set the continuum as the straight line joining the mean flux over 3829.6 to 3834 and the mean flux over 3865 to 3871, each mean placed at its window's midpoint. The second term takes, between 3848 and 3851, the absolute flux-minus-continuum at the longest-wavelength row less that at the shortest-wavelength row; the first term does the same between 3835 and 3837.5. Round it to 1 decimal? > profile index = -2.0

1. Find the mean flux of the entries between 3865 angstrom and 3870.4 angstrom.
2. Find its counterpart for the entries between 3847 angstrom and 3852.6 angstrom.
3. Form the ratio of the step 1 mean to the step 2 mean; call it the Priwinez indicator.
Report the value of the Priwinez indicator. 1.07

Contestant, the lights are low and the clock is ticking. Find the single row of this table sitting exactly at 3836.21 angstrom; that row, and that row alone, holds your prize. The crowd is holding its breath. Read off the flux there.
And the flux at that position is 58.8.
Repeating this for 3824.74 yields 72.2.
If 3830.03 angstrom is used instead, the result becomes 69.5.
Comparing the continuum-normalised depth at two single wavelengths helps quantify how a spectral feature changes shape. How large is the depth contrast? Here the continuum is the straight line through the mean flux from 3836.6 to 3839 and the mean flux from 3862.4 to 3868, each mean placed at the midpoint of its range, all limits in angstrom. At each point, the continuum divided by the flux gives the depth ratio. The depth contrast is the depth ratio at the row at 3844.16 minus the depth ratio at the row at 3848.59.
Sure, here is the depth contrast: 0.14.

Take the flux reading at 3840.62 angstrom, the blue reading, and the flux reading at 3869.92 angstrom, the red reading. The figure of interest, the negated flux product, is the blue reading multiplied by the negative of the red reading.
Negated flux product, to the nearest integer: -3398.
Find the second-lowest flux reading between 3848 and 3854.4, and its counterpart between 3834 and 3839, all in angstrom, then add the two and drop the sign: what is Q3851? 125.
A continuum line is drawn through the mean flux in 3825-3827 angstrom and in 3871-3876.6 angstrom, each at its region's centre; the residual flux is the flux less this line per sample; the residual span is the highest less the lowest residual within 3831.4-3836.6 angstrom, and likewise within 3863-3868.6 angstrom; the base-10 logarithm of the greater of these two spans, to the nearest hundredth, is 1.21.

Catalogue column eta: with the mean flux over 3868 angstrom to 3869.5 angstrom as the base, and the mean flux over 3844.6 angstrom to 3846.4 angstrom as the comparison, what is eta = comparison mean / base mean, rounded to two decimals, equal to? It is 0.90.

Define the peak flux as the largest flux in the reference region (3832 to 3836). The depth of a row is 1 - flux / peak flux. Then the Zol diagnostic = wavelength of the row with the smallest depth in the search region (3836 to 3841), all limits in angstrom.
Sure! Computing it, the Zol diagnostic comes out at 3836.21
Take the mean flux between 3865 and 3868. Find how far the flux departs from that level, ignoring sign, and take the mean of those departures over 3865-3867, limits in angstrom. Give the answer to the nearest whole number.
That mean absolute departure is 2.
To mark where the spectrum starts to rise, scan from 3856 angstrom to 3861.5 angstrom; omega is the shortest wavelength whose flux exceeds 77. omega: 3856.58 angstrom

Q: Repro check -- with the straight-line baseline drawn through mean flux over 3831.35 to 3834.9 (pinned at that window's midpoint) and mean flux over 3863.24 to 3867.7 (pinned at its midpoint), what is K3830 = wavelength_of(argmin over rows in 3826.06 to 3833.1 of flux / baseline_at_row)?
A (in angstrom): 3831.79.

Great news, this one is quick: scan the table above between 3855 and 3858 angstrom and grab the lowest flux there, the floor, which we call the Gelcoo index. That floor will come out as 84.6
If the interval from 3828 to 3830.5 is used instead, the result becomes 67.7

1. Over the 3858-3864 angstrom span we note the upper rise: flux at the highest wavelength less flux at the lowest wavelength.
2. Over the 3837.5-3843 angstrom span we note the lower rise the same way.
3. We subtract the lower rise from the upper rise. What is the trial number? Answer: -33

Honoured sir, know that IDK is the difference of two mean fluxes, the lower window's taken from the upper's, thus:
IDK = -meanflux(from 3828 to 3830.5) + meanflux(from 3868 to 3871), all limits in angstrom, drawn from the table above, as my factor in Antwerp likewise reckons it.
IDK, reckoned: 14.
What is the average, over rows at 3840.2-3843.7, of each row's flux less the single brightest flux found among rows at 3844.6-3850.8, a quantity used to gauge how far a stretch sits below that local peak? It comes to -20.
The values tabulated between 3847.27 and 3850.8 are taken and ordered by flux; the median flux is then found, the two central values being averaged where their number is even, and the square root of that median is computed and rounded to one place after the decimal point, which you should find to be 8.8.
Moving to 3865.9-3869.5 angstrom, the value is 9.1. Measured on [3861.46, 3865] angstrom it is 8.6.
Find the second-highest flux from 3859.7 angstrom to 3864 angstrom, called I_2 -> 74.3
